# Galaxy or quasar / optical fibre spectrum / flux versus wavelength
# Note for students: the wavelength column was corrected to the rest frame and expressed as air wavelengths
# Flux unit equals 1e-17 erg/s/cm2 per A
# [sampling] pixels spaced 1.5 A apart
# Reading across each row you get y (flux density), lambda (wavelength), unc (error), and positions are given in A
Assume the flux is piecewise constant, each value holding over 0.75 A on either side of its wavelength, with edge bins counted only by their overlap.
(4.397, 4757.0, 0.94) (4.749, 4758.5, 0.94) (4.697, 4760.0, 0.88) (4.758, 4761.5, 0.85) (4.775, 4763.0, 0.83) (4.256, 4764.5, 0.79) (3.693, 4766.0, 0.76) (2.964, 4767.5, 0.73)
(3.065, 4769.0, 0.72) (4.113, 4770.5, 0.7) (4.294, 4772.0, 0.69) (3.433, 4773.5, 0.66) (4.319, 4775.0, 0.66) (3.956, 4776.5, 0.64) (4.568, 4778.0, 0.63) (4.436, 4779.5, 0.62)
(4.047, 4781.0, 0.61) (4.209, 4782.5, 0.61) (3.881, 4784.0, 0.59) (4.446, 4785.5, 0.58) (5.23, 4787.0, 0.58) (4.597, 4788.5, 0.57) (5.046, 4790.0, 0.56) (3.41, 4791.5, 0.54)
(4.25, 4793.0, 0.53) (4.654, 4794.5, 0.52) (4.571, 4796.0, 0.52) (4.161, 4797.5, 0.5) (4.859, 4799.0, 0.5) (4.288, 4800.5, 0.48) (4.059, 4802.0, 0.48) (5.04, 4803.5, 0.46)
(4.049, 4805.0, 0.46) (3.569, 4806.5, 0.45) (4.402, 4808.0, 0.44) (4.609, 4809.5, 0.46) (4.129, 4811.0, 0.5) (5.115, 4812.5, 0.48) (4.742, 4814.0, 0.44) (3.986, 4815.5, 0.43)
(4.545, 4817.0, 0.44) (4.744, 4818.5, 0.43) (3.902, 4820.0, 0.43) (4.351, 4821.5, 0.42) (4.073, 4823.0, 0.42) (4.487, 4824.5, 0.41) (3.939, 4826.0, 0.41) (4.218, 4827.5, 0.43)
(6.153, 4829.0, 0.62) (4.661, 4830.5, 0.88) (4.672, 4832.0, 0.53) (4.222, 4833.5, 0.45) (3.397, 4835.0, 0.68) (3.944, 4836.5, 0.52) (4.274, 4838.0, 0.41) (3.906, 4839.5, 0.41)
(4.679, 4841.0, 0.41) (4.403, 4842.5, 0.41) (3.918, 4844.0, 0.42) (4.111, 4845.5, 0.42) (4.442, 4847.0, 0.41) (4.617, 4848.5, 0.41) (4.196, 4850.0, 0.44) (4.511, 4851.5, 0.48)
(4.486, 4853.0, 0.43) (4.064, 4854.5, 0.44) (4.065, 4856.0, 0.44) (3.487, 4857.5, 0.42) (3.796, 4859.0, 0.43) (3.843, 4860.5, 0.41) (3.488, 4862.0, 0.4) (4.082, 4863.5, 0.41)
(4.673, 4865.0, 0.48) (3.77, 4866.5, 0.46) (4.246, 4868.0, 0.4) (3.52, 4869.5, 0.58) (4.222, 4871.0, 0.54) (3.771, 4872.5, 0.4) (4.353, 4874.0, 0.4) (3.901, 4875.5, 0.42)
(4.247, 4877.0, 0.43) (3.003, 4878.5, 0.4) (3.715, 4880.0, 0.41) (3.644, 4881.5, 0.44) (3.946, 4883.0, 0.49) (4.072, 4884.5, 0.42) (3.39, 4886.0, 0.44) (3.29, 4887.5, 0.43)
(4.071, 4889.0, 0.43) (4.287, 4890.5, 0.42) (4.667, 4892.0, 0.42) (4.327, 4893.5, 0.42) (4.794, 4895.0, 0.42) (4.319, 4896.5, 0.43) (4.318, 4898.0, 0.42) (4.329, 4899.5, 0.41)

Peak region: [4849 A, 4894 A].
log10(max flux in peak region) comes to 0.670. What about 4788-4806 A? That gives 0.703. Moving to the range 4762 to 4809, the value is 0.719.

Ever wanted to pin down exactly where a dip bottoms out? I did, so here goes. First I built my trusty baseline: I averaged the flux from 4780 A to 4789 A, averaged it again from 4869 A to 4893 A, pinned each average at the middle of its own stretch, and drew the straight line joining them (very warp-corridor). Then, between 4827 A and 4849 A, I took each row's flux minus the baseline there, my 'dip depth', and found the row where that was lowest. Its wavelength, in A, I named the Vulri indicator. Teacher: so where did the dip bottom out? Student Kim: 4835.0 A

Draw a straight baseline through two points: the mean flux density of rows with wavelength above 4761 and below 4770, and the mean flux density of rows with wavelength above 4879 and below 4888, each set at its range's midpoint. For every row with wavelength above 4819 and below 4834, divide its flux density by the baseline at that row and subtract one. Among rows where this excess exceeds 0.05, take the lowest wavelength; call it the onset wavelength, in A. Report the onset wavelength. 4821.5 A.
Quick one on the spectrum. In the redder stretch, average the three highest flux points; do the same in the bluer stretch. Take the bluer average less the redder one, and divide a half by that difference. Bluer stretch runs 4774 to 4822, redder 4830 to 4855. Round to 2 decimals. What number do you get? 1.09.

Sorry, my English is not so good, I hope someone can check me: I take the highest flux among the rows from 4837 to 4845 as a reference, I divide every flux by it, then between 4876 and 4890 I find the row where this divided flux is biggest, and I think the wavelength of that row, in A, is 4877.0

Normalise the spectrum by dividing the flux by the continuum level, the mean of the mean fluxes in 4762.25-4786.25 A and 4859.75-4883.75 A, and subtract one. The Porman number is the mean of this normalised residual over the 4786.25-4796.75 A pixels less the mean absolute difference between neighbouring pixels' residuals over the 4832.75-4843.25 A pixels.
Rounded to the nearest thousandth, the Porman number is 0.013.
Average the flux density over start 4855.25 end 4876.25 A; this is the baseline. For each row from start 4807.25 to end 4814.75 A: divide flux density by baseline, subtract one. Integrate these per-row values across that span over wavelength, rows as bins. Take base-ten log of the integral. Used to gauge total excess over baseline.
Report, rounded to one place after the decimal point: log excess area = 0.1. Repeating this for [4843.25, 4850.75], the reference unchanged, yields -0.2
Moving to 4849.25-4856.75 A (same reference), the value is -0.2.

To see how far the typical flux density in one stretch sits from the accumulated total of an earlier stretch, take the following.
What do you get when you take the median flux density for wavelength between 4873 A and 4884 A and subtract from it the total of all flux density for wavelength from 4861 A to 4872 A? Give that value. -24.1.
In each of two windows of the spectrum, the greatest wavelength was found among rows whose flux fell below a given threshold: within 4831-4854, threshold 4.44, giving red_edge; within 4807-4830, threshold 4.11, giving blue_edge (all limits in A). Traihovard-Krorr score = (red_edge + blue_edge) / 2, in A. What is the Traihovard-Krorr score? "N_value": 4838.0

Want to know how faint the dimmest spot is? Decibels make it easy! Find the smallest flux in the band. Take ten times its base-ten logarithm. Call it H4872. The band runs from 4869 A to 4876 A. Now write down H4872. 5.5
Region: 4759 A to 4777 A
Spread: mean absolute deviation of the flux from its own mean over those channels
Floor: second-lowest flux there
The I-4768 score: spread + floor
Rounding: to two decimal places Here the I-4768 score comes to 3.57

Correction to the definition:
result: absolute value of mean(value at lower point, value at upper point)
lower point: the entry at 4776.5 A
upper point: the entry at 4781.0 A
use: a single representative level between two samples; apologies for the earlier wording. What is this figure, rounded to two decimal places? 4.00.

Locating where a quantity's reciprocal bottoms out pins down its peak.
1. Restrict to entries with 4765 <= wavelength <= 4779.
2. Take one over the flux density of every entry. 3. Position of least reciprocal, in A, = 4778.0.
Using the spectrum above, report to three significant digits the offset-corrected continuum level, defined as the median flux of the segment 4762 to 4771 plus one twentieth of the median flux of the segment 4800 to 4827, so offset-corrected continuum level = 4.12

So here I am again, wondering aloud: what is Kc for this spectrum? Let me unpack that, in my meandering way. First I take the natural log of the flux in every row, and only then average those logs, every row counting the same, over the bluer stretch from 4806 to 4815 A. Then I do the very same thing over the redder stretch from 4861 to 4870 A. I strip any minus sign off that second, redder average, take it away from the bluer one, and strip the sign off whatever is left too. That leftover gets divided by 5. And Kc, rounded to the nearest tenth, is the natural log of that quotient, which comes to -3.8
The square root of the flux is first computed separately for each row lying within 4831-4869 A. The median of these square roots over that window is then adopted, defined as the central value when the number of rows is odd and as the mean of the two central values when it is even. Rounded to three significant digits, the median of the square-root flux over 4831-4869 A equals 2.03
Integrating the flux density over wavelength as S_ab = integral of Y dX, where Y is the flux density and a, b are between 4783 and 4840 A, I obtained 250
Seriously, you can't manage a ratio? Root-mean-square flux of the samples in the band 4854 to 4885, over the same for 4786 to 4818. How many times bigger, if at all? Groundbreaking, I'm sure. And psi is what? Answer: 0.88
